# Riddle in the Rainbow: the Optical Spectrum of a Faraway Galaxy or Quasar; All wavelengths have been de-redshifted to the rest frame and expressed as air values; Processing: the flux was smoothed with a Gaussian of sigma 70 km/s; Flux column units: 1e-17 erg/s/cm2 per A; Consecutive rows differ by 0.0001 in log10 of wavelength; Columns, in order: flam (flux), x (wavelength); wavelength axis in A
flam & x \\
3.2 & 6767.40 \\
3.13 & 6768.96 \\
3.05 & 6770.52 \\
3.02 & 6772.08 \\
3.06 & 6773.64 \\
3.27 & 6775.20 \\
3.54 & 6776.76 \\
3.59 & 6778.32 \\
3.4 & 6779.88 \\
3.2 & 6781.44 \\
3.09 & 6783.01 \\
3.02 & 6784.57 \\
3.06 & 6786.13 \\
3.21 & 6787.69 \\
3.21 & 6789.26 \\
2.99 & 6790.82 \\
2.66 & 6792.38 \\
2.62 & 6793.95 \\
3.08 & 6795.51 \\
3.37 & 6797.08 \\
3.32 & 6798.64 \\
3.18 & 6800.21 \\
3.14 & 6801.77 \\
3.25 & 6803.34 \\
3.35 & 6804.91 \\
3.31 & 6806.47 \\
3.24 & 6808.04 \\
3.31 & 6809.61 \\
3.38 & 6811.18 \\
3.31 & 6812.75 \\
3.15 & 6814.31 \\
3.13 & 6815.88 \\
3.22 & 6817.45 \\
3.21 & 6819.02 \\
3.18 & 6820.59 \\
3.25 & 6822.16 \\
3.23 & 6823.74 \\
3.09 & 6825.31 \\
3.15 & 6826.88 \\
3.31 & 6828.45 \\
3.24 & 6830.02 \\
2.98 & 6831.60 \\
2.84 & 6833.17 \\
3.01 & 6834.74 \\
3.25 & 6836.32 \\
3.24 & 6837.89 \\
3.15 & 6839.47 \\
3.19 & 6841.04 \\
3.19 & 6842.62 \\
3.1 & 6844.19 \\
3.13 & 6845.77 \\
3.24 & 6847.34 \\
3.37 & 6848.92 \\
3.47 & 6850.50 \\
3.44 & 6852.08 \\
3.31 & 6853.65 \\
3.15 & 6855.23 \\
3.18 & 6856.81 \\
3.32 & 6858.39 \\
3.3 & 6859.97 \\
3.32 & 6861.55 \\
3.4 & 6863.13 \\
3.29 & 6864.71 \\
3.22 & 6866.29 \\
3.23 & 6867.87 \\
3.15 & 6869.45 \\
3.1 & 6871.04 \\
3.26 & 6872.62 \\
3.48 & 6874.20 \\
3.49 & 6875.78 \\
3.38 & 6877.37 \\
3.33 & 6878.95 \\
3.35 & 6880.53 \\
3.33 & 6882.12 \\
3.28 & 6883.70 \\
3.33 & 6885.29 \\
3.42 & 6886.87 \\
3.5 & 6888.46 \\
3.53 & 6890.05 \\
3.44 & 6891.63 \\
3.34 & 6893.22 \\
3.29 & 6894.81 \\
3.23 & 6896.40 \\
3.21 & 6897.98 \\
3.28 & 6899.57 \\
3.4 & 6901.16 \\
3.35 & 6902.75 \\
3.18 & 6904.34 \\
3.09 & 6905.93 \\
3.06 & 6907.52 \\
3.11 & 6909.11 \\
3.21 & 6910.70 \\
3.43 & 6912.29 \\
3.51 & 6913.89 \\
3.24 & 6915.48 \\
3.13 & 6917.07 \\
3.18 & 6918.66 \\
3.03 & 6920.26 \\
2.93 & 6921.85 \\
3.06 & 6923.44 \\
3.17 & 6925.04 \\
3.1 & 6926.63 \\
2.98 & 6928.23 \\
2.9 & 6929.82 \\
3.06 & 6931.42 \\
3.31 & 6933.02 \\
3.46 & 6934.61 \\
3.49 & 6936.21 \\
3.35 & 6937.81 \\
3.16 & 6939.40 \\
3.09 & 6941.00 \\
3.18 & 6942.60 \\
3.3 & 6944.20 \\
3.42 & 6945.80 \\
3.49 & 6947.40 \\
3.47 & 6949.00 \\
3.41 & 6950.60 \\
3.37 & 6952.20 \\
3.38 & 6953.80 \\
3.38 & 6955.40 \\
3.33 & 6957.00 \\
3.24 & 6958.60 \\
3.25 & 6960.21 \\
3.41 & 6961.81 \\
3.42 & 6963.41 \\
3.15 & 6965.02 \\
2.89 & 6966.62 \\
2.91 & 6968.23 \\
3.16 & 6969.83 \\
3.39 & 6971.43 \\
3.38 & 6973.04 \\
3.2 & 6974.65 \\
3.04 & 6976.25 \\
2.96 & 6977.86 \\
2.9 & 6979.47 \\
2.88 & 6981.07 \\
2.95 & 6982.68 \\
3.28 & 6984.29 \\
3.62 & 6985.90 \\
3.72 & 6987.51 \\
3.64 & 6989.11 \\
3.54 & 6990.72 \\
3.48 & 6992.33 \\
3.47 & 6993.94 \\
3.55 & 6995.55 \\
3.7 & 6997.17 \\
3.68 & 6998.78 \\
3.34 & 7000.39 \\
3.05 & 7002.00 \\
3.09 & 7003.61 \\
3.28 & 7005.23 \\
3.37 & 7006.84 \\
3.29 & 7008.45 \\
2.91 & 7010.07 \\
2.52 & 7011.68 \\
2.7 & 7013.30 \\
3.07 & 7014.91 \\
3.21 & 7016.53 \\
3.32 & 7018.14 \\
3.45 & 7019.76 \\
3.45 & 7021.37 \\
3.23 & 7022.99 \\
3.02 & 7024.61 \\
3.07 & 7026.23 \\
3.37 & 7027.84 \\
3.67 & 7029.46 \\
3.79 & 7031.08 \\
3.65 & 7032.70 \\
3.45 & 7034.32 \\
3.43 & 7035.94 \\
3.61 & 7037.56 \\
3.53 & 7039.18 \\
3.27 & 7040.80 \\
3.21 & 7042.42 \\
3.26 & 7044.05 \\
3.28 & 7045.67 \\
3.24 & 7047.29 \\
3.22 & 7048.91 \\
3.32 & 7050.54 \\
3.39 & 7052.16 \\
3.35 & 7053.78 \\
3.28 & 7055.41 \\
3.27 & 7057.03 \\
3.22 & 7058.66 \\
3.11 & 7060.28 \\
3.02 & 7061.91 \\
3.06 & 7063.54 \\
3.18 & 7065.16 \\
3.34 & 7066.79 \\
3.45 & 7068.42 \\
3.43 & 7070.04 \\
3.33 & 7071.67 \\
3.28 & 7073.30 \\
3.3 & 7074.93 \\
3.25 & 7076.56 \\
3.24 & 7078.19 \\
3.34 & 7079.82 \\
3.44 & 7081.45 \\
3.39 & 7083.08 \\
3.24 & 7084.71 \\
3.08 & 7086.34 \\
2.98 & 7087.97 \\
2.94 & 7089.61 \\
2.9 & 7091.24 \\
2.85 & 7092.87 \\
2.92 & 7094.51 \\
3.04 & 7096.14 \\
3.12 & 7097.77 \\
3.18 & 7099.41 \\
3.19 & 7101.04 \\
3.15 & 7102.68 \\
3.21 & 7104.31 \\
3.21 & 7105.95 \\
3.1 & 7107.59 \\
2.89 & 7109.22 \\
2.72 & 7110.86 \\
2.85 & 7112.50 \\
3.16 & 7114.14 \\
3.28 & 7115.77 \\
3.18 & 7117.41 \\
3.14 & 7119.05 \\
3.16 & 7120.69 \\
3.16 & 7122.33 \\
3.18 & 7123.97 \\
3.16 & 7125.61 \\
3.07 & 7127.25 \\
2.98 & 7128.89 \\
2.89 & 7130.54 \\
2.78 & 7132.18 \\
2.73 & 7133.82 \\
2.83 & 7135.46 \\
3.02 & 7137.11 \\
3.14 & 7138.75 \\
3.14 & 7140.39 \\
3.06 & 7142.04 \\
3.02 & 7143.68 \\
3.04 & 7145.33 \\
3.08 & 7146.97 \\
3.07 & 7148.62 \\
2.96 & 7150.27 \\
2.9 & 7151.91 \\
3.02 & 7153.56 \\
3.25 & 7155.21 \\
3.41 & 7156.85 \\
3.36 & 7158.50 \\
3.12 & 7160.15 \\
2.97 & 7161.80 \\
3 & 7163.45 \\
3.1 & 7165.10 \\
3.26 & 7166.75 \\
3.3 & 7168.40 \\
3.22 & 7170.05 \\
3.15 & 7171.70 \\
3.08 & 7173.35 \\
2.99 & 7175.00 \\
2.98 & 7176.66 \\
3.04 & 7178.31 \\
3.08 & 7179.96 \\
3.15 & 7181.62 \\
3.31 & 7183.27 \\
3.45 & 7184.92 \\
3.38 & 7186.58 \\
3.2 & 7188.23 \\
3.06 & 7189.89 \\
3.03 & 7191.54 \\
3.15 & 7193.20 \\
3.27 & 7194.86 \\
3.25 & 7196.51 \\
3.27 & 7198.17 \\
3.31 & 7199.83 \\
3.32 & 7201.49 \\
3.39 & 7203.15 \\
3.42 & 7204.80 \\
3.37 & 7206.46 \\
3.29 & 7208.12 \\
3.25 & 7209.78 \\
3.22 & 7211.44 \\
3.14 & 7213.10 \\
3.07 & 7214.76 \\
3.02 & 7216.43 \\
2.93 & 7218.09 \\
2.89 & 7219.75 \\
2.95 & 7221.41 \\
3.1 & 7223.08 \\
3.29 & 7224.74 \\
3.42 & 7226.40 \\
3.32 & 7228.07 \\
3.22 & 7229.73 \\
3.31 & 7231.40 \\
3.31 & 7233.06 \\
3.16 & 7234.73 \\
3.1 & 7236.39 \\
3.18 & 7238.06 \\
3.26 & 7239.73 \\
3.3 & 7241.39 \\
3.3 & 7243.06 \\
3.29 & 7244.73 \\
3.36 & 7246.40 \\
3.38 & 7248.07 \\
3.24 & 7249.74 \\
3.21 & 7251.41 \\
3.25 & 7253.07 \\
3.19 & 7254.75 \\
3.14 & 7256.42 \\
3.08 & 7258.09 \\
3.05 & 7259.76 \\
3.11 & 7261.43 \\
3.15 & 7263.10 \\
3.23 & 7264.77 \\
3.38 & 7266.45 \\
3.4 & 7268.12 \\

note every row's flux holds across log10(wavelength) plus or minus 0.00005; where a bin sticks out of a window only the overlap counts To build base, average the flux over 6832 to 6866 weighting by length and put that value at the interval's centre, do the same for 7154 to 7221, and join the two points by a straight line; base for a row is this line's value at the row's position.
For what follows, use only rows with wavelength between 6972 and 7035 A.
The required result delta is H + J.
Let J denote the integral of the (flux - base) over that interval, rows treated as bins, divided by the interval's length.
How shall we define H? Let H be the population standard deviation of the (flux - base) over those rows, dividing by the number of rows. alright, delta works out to 0.38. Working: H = 0.30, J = 0.08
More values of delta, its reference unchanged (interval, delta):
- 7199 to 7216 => 0.20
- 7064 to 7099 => 0.18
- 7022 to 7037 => 0.46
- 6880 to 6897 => 0.23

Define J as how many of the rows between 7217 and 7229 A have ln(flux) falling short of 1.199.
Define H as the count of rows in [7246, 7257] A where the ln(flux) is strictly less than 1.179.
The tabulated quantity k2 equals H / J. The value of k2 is 1.00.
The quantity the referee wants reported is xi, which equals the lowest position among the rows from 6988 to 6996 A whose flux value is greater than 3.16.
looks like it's 6989.11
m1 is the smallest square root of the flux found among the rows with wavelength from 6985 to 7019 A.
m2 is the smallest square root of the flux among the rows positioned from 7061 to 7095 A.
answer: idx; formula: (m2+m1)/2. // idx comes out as 1.64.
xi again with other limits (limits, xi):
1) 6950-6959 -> 6950.60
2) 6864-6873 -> 6864.71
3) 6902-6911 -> 6902.75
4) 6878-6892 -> 6878.95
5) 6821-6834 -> 6822.16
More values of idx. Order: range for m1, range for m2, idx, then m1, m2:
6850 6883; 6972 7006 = 1.73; 1.76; 1.70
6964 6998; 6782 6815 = 1.66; 1.70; 1.62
